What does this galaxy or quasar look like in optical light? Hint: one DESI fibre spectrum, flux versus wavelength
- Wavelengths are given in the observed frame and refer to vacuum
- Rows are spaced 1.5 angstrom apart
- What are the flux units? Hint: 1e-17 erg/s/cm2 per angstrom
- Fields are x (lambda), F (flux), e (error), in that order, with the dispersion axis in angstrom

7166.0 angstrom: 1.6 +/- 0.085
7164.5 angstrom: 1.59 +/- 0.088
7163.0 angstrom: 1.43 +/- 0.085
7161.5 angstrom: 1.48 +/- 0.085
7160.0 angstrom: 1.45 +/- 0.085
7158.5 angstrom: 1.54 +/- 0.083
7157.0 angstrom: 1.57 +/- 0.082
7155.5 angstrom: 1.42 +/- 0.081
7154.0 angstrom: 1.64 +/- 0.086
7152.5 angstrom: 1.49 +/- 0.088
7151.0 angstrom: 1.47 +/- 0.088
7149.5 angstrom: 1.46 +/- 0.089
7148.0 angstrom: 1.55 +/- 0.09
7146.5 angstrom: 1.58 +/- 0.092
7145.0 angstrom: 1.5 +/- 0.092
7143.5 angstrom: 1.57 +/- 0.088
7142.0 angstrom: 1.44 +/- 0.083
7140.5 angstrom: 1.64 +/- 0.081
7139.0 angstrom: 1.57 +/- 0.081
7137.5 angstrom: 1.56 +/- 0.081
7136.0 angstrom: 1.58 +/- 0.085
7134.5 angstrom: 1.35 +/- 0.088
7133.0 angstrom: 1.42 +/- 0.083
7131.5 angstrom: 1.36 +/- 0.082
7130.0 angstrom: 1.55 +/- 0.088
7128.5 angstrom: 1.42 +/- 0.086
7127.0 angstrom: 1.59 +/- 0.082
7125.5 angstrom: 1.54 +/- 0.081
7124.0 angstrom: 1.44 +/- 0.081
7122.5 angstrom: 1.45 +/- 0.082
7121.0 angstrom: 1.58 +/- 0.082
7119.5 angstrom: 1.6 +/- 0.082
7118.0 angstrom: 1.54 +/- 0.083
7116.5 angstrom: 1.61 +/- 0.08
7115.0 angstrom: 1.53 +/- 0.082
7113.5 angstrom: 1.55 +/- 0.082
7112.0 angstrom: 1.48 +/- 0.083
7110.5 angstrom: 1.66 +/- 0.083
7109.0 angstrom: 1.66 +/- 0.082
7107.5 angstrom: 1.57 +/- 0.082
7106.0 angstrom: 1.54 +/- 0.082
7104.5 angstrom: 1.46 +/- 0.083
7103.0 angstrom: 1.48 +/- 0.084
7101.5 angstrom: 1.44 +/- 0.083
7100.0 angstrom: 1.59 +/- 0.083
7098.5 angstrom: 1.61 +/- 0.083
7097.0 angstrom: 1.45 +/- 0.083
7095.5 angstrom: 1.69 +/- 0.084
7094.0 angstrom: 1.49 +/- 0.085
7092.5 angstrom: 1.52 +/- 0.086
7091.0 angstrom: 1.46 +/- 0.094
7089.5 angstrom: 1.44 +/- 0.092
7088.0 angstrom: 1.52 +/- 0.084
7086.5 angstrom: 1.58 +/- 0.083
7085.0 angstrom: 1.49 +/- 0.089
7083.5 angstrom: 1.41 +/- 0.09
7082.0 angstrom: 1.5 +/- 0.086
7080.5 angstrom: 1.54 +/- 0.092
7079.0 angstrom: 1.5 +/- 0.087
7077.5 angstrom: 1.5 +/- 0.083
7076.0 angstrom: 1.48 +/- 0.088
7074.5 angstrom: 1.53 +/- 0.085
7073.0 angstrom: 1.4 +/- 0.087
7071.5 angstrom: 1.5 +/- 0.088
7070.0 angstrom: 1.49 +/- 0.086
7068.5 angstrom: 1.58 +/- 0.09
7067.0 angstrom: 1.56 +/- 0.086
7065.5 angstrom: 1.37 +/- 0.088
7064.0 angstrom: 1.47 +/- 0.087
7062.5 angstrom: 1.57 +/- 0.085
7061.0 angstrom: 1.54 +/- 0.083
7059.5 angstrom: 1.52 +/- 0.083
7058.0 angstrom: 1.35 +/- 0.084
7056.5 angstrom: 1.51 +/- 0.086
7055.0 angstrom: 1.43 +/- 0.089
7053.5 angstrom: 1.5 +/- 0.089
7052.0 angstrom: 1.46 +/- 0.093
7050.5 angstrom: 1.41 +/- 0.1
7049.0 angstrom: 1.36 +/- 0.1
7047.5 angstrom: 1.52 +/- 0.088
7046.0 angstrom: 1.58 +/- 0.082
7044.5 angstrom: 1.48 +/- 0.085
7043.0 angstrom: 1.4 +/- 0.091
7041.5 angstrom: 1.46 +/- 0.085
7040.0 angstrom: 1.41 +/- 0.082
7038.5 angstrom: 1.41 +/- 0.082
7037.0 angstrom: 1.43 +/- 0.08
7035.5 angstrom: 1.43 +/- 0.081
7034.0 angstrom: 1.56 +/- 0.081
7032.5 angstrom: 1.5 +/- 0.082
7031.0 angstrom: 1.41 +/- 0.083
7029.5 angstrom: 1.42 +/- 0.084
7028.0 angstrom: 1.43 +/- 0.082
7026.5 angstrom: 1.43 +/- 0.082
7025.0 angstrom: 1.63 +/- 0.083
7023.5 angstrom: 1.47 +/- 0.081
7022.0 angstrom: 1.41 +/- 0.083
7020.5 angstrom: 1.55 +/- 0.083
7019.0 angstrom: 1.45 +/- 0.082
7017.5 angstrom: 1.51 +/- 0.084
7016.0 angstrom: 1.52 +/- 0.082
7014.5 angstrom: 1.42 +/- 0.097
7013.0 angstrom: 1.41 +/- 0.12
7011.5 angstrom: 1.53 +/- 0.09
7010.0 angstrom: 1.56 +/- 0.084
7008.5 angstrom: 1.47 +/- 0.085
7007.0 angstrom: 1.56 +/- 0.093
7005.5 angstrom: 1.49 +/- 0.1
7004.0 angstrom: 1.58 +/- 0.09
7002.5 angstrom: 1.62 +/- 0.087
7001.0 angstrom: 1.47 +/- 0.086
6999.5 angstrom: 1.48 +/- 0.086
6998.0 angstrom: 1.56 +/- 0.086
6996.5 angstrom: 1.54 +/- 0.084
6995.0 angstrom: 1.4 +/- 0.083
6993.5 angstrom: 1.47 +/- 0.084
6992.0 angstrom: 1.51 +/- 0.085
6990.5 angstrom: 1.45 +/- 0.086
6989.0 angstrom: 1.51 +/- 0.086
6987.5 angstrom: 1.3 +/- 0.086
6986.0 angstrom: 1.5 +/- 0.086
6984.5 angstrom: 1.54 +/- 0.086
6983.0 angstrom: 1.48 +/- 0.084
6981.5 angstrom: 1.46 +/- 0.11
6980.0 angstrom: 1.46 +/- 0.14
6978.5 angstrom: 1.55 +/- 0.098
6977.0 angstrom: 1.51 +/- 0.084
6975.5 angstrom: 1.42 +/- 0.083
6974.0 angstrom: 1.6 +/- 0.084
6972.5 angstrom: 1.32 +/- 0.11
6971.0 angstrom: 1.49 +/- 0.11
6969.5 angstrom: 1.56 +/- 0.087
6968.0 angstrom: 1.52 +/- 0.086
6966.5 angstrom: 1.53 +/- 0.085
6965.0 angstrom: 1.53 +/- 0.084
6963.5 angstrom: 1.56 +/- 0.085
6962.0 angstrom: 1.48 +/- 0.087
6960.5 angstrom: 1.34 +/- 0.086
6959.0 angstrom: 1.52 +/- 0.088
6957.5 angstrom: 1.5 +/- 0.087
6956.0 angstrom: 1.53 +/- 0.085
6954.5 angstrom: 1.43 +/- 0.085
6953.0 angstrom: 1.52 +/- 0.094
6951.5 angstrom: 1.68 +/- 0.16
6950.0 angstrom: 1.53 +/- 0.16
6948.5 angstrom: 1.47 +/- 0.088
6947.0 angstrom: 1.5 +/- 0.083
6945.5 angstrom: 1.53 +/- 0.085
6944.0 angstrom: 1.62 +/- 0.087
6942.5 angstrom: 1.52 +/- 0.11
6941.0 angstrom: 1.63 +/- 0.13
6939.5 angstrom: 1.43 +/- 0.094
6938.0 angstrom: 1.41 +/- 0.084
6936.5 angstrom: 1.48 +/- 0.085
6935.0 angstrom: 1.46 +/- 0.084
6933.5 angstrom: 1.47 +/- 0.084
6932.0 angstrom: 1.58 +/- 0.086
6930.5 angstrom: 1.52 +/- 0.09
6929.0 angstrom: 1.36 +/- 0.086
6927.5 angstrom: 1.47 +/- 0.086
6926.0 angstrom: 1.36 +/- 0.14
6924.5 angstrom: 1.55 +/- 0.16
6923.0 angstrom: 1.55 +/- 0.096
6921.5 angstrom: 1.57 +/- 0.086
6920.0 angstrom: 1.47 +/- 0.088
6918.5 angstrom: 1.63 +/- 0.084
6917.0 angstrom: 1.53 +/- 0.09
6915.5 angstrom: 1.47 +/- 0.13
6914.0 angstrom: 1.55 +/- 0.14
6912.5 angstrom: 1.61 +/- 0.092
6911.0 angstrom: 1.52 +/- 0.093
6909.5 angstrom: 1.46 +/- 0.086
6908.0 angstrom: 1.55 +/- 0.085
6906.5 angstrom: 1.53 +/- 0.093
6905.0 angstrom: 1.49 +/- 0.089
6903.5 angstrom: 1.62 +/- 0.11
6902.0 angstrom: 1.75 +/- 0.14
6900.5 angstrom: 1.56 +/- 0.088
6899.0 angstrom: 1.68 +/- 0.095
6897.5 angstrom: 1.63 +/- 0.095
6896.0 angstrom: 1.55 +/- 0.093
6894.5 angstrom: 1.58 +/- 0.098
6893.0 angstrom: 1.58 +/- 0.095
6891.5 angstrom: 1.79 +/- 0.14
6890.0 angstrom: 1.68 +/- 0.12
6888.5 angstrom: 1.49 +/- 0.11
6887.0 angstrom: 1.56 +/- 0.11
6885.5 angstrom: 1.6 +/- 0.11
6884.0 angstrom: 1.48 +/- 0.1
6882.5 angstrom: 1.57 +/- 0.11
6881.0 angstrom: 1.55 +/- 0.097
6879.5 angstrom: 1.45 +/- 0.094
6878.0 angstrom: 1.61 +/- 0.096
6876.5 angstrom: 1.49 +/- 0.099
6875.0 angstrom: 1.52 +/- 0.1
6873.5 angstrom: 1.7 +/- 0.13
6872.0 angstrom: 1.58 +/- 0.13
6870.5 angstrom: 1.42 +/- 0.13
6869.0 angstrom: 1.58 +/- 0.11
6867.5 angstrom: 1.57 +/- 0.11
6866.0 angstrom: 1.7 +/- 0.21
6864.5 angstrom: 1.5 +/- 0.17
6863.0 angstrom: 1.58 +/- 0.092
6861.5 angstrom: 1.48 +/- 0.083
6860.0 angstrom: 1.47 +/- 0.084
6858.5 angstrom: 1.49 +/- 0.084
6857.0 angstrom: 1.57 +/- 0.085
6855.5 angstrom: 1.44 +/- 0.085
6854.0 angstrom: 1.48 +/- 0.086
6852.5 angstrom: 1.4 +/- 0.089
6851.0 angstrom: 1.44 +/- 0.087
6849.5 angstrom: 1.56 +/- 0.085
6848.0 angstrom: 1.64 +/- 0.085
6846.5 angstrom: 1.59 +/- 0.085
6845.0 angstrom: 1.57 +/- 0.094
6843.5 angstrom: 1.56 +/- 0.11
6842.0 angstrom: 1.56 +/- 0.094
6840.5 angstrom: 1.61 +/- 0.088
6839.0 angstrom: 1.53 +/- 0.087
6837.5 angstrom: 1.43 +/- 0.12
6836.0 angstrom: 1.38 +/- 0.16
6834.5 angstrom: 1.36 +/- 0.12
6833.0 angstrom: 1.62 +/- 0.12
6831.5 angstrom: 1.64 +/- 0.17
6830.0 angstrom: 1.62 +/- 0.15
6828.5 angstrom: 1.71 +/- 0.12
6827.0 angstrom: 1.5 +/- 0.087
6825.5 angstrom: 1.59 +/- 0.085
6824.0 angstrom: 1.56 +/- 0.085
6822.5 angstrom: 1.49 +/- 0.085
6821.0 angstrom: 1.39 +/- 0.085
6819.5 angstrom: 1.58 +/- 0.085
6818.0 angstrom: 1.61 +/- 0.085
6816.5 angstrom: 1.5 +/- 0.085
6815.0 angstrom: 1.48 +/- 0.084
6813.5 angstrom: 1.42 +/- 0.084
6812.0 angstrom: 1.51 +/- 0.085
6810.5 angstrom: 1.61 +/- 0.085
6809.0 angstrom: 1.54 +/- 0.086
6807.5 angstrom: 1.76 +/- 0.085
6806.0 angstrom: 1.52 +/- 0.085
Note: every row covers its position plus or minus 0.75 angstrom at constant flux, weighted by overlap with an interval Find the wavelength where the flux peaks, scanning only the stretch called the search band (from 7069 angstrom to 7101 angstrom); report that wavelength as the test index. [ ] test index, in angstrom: 7095.5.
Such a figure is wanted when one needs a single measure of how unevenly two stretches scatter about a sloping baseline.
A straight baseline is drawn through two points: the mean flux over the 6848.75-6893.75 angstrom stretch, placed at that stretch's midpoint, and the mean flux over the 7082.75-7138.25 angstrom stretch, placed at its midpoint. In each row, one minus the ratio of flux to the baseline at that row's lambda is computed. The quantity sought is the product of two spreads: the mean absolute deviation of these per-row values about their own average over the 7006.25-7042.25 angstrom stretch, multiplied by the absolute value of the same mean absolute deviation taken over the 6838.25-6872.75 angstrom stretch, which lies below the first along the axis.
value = 0.0014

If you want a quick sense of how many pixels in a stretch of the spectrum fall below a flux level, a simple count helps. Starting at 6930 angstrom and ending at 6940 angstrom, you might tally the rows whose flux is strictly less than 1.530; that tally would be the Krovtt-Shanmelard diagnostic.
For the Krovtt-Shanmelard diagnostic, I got 6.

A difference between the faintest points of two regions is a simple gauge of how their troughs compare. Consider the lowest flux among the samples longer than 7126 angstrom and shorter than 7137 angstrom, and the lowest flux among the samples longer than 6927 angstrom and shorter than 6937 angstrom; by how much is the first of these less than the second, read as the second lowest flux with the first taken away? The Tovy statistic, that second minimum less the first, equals 0.010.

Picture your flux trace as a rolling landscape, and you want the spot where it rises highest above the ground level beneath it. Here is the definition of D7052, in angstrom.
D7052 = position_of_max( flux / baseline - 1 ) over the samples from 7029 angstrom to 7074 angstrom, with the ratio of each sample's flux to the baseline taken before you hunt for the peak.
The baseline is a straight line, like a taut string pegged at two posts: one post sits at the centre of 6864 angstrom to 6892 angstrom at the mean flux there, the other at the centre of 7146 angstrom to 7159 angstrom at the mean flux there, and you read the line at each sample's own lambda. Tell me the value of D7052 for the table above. 7068.5 angstrom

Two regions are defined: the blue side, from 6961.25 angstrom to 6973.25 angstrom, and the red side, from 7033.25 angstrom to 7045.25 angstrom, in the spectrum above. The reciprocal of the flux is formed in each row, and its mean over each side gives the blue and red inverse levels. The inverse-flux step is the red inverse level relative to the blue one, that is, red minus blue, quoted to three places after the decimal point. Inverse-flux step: 0.023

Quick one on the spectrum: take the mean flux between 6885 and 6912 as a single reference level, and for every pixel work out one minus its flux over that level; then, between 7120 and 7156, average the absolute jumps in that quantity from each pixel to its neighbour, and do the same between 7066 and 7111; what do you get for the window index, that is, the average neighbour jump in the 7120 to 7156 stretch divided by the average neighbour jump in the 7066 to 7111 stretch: 1.38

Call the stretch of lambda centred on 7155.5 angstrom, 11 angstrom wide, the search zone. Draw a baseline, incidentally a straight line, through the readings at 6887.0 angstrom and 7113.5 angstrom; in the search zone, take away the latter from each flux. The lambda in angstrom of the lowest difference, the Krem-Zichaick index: 7155.5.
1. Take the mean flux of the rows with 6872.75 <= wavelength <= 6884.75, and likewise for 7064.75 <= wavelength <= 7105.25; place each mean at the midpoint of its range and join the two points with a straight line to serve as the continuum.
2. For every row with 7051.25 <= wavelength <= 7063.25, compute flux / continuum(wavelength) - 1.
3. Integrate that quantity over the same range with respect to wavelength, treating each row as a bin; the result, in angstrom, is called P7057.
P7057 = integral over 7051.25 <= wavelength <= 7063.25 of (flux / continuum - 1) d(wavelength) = -0.19 angstrom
